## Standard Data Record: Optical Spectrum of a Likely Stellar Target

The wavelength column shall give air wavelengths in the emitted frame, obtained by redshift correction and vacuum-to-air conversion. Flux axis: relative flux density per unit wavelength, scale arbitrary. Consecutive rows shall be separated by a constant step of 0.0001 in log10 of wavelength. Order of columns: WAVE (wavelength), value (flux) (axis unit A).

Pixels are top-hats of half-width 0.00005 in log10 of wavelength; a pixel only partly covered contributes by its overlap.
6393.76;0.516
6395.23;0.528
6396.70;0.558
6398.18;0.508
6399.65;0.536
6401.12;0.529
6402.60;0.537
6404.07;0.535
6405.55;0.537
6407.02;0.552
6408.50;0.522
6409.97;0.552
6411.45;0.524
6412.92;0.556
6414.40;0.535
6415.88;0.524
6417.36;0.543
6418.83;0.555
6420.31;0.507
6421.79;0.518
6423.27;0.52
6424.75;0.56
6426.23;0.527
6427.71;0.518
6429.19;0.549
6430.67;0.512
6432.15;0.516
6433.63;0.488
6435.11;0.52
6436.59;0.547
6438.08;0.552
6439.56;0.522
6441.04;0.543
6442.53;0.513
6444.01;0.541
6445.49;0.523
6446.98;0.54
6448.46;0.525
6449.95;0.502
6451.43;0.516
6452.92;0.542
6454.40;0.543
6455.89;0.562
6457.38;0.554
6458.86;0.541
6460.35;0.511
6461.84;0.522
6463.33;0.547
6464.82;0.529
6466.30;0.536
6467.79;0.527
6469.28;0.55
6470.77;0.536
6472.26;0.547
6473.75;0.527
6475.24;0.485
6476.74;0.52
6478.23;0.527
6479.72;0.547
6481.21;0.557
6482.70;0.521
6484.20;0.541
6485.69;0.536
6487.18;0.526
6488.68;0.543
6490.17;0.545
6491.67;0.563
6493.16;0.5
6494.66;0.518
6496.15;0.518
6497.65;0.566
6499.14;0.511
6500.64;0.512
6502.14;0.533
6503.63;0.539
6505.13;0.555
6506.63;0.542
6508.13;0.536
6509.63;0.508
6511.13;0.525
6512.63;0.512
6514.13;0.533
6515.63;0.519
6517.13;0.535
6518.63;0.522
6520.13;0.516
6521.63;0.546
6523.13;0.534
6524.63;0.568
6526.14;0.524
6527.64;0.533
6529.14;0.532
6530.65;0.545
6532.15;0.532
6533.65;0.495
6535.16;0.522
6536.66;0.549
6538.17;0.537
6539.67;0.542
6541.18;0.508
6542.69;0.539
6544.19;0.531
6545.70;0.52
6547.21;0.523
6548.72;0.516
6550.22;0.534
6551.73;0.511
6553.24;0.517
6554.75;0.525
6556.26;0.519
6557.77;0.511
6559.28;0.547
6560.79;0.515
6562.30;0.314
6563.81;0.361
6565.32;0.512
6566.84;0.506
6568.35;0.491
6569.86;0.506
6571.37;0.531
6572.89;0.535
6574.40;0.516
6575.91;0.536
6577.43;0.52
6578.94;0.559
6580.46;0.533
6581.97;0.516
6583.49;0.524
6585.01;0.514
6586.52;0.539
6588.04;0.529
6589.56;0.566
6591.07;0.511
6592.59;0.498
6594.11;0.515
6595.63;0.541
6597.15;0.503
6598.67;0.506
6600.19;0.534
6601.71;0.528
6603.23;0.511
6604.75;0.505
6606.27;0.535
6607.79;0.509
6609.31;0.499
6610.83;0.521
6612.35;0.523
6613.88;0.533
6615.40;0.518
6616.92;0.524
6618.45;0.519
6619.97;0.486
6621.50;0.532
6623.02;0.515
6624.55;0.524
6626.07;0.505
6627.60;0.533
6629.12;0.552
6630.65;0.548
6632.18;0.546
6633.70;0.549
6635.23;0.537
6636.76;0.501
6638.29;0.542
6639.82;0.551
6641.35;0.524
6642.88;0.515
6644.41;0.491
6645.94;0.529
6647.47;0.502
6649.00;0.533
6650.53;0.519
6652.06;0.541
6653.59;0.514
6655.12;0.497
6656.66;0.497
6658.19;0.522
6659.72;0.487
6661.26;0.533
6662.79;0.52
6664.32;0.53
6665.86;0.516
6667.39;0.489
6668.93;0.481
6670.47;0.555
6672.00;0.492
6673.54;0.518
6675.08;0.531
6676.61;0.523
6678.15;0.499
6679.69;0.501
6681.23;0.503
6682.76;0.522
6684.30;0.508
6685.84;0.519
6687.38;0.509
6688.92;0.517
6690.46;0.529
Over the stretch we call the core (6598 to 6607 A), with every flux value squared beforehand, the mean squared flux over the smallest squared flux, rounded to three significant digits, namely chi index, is 1.06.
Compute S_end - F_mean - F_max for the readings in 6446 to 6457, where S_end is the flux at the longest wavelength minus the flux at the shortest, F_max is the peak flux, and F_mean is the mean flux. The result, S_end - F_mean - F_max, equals -1.073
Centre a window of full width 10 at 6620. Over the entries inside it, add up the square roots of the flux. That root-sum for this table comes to 5.03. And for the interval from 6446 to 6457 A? 5.11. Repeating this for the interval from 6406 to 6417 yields 5.13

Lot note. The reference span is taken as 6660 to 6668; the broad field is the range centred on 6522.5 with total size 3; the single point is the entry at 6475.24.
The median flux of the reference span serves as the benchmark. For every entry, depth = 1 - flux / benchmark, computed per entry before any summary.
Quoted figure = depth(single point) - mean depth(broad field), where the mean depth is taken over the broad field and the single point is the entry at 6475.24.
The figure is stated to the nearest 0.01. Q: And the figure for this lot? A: 0.11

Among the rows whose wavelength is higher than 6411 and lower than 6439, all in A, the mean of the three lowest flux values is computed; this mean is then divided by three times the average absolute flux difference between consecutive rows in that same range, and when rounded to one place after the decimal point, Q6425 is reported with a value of 7.5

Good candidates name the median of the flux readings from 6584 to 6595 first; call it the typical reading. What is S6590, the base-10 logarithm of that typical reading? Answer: -0.288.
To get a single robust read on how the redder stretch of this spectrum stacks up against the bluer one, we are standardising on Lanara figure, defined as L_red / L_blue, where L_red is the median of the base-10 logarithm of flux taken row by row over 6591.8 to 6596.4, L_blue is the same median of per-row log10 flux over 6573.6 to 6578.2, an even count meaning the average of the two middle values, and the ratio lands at 1.01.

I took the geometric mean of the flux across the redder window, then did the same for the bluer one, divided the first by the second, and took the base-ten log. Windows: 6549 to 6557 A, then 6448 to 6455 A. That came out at -0.0035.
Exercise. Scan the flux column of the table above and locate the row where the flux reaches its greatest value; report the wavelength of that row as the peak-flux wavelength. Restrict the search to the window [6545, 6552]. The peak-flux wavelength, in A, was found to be 6550.22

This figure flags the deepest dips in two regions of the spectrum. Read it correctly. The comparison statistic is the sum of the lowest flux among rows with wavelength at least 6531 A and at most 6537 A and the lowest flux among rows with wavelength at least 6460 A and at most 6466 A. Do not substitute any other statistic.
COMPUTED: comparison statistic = 1.01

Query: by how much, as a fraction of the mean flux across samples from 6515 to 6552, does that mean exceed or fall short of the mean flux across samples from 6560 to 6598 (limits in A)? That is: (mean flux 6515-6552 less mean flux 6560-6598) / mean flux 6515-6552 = 0.04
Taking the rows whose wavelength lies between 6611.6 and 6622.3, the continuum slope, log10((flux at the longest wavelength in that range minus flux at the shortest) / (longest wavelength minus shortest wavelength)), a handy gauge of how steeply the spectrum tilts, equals -3.01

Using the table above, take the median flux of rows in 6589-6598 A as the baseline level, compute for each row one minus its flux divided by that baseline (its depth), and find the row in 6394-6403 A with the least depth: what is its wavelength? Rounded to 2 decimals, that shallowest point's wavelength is 6396.70 A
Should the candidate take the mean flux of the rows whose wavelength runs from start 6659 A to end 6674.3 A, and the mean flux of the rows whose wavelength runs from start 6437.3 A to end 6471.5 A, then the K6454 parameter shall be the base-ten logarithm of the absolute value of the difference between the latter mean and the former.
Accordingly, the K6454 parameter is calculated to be -1.66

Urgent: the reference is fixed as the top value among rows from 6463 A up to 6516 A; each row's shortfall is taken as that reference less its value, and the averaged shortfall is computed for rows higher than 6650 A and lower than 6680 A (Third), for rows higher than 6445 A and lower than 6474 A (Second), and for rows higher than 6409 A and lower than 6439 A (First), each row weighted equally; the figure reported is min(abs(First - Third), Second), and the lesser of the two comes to 0.018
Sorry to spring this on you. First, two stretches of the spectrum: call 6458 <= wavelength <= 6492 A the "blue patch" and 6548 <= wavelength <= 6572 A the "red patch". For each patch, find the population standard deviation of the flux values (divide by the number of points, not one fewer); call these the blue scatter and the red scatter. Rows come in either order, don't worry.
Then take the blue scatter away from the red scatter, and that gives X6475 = 0.045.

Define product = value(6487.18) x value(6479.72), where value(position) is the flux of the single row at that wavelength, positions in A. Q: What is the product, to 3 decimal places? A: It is 0.288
